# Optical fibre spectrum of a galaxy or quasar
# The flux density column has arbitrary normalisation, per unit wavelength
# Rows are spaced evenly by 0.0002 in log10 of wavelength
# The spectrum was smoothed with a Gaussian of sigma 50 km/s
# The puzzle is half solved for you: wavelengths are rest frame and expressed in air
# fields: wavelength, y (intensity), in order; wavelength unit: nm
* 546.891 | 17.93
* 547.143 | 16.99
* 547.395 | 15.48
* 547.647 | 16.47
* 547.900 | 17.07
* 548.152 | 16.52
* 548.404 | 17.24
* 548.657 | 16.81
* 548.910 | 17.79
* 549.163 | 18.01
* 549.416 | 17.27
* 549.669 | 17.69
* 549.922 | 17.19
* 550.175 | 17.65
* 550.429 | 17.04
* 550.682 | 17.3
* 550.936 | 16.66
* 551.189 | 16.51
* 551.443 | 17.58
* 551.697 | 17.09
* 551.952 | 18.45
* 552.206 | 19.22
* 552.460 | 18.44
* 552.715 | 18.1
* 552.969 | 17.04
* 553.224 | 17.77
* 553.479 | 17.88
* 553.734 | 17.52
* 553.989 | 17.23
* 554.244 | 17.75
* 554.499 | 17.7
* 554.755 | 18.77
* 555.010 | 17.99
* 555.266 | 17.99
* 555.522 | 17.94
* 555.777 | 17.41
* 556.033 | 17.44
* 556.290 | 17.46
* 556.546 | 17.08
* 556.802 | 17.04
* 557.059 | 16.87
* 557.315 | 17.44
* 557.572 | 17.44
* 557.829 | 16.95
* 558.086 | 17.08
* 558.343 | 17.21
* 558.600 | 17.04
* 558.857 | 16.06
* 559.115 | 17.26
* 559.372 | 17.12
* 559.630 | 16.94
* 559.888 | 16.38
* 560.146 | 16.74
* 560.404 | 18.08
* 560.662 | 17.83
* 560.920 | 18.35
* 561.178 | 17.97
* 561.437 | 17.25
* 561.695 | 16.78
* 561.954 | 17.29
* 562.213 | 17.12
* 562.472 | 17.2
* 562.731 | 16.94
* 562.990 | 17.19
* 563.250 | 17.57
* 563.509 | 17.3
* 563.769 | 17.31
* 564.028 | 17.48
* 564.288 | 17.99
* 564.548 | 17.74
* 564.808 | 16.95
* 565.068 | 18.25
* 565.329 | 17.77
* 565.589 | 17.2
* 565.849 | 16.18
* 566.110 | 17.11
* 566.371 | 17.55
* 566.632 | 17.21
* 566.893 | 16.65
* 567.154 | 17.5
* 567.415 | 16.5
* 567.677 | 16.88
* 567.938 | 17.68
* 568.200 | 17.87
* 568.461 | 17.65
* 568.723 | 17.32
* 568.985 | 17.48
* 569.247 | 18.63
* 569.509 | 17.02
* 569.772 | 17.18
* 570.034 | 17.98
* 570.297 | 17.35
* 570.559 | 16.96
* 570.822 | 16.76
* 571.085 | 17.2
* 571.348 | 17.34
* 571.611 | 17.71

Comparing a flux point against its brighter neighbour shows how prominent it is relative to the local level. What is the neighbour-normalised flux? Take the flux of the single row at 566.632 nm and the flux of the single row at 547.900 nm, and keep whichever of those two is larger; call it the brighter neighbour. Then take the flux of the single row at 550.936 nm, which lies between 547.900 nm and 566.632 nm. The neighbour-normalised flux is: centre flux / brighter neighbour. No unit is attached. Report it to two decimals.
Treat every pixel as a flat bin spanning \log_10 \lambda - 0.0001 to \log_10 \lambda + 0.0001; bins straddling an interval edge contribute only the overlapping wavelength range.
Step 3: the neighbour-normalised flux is 0.97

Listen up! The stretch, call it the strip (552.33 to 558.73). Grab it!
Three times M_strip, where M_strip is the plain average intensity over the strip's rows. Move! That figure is 52.6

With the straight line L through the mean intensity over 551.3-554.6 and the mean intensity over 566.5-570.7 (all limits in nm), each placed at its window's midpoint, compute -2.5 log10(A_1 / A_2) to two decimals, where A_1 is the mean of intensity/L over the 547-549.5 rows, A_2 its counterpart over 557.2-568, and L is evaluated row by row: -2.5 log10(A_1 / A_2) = 0.04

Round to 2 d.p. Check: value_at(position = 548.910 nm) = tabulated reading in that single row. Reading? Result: 17.79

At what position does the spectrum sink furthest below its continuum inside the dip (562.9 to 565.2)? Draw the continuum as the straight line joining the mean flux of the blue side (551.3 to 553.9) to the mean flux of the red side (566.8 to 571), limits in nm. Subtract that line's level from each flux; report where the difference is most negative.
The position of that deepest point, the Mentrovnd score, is 564.808 nm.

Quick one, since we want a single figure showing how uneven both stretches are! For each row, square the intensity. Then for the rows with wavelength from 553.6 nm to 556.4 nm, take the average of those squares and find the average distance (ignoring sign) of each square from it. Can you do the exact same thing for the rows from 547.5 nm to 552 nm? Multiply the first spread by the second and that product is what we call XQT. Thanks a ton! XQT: 163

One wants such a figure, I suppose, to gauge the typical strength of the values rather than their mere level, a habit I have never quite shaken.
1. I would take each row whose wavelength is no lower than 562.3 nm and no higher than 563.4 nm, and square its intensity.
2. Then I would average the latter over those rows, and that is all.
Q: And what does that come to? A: 297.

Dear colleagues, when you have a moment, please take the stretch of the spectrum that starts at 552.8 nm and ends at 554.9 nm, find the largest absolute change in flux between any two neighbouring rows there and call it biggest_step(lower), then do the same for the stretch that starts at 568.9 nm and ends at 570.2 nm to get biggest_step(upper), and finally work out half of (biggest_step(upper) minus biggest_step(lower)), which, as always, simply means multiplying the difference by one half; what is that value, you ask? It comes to 0.27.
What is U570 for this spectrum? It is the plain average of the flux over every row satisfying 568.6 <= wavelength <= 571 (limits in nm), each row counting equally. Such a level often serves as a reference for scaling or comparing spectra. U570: 17.41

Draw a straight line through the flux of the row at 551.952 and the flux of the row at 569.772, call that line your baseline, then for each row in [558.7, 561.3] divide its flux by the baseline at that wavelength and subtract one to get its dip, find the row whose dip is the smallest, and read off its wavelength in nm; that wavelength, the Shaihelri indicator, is 558.857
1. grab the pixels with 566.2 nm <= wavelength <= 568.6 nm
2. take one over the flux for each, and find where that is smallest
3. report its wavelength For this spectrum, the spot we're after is 568.200 nm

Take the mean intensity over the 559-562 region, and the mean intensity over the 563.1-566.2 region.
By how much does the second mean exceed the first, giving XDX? 0.1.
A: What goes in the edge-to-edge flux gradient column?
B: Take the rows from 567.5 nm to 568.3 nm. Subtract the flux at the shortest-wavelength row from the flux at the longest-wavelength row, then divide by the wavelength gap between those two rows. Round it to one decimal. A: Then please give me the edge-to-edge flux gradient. 1.9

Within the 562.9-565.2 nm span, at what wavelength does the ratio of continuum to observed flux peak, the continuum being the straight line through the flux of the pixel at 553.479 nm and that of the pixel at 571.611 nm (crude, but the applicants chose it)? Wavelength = 564.808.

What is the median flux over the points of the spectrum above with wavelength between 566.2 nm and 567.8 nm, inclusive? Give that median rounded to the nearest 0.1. 17.0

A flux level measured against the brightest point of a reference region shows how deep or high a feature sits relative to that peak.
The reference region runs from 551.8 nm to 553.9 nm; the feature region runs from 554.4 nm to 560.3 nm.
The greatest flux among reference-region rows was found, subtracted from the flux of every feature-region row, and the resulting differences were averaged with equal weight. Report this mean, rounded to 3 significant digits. -1.94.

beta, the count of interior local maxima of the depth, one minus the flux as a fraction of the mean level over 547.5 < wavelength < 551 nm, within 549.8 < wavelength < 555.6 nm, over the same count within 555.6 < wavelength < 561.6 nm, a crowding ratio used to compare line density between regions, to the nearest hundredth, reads 1.20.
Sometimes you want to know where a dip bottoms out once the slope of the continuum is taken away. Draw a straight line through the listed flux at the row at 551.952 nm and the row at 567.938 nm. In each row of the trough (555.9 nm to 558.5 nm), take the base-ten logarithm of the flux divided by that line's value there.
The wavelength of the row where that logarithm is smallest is 557.059 nm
